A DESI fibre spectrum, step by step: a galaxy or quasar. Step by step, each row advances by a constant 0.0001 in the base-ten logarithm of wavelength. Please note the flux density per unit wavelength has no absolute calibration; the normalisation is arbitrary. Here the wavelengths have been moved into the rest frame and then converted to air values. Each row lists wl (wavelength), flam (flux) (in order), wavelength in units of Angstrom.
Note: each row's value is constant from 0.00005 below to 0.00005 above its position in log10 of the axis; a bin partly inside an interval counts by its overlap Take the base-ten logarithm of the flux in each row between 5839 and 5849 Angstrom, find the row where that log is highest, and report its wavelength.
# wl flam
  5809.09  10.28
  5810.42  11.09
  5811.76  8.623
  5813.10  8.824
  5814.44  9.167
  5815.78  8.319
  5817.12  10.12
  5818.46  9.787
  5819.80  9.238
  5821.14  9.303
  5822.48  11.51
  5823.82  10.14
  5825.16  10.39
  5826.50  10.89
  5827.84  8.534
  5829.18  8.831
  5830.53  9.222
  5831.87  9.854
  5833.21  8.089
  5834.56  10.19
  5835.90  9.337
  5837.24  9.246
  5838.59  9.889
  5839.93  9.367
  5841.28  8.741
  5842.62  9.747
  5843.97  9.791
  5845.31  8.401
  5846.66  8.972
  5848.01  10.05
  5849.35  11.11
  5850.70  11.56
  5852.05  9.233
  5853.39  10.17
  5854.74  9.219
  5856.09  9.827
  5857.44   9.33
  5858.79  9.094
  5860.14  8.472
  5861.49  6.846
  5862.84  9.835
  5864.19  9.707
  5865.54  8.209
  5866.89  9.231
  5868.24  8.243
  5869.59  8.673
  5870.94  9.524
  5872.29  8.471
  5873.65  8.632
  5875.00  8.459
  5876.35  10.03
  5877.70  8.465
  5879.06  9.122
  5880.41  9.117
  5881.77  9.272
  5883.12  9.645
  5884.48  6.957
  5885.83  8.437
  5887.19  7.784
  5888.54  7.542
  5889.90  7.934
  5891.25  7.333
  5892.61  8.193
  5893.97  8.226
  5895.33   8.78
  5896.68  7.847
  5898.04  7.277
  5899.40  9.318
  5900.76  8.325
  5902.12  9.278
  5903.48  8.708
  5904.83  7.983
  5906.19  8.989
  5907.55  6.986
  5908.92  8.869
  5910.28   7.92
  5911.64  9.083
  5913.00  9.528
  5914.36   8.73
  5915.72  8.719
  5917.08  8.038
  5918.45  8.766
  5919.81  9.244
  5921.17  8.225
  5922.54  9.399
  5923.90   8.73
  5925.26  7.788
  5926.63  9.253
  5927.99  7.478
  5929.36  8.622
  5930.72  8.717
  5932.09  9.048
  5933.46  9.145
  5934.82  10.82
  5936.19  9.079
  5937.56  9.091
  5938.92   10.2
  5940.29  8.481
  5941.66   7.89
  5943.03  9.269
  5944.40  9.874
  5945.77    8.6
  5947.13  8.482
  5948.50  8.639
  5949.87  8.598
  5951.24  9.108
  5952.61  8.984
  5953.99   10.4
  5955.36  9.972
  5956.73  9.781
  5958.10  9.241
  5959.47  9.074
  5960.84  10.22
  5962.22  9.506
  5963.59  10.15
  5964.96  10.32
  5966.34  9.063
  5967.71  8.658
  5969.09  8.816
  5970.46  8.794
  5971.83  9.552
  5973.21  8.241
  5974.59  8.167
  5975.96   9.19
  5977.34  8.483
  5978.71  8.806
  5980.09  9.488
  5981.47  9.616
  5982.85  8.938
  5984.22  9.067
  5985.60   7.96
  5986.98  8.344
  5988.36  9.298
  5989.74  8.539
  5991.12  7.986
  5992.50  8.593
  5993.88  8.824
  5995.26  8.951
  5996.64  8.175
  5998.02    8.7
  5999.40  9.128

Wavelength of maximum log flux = 5848.01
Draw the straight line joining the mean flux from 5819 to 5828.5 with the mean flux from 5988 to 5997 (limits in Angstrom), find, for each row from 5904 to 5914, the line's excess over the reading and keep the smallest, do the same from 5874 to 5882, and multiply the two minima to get 0.12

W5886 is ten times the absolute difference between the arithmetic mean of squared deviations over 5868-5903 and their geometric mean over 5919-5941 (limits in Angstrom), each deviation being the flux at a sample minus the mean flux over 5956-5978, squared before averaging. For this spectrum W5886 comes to 9.8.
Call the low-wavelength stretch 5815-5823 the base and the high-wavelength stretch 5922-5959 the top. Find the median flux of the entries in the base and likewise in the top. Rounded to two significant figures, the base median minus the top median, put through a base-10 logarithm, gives -0.33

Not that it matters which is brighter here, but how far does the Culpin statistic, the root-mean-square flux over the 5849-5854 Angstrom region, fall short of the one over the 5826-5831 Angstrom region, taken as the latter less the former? -1.1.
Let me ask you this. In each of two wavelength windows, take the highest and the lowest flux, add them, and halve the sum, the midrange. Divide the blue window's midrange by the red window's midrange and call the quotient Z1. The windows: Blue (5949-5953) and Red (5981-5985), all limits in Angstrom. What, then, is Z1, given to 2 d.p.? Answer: 0.95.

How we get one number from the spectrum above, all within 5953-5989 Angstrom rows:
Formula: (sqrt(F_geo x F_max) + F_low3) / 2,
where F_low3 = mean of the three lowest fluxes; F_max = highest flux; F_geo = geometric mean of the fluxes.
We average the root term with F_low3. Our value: 8.9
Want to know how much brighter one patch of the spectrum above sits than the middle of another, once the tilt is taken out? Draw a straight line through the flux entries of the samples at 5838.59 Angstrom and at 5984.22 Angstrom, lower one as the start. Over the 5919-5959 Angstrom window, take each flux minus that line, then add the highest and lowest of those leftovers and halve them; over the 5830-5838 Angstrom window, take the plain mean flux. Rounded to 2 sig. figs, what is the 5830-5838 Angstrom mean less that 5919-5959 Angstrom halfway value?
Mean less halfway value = 9.5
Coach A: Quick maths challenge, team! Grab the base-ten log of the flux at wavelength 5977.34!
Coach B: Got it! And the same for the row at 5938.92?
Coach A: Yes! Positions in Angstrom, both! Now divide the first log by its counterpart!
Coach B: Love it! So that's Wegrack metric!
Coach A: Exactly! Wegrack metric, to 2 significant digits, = 0.92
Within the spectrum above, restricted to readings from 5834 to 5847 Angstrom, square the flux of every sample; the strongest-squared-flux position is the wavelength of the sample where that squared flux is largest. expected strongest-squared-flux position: 5834.56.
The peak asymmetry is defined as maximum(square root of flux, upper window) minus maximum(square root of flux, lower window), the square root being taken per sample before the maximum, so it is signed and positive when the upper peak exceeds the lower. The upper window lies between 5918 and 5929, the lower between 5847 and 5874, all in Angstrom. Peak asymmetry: -0.3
